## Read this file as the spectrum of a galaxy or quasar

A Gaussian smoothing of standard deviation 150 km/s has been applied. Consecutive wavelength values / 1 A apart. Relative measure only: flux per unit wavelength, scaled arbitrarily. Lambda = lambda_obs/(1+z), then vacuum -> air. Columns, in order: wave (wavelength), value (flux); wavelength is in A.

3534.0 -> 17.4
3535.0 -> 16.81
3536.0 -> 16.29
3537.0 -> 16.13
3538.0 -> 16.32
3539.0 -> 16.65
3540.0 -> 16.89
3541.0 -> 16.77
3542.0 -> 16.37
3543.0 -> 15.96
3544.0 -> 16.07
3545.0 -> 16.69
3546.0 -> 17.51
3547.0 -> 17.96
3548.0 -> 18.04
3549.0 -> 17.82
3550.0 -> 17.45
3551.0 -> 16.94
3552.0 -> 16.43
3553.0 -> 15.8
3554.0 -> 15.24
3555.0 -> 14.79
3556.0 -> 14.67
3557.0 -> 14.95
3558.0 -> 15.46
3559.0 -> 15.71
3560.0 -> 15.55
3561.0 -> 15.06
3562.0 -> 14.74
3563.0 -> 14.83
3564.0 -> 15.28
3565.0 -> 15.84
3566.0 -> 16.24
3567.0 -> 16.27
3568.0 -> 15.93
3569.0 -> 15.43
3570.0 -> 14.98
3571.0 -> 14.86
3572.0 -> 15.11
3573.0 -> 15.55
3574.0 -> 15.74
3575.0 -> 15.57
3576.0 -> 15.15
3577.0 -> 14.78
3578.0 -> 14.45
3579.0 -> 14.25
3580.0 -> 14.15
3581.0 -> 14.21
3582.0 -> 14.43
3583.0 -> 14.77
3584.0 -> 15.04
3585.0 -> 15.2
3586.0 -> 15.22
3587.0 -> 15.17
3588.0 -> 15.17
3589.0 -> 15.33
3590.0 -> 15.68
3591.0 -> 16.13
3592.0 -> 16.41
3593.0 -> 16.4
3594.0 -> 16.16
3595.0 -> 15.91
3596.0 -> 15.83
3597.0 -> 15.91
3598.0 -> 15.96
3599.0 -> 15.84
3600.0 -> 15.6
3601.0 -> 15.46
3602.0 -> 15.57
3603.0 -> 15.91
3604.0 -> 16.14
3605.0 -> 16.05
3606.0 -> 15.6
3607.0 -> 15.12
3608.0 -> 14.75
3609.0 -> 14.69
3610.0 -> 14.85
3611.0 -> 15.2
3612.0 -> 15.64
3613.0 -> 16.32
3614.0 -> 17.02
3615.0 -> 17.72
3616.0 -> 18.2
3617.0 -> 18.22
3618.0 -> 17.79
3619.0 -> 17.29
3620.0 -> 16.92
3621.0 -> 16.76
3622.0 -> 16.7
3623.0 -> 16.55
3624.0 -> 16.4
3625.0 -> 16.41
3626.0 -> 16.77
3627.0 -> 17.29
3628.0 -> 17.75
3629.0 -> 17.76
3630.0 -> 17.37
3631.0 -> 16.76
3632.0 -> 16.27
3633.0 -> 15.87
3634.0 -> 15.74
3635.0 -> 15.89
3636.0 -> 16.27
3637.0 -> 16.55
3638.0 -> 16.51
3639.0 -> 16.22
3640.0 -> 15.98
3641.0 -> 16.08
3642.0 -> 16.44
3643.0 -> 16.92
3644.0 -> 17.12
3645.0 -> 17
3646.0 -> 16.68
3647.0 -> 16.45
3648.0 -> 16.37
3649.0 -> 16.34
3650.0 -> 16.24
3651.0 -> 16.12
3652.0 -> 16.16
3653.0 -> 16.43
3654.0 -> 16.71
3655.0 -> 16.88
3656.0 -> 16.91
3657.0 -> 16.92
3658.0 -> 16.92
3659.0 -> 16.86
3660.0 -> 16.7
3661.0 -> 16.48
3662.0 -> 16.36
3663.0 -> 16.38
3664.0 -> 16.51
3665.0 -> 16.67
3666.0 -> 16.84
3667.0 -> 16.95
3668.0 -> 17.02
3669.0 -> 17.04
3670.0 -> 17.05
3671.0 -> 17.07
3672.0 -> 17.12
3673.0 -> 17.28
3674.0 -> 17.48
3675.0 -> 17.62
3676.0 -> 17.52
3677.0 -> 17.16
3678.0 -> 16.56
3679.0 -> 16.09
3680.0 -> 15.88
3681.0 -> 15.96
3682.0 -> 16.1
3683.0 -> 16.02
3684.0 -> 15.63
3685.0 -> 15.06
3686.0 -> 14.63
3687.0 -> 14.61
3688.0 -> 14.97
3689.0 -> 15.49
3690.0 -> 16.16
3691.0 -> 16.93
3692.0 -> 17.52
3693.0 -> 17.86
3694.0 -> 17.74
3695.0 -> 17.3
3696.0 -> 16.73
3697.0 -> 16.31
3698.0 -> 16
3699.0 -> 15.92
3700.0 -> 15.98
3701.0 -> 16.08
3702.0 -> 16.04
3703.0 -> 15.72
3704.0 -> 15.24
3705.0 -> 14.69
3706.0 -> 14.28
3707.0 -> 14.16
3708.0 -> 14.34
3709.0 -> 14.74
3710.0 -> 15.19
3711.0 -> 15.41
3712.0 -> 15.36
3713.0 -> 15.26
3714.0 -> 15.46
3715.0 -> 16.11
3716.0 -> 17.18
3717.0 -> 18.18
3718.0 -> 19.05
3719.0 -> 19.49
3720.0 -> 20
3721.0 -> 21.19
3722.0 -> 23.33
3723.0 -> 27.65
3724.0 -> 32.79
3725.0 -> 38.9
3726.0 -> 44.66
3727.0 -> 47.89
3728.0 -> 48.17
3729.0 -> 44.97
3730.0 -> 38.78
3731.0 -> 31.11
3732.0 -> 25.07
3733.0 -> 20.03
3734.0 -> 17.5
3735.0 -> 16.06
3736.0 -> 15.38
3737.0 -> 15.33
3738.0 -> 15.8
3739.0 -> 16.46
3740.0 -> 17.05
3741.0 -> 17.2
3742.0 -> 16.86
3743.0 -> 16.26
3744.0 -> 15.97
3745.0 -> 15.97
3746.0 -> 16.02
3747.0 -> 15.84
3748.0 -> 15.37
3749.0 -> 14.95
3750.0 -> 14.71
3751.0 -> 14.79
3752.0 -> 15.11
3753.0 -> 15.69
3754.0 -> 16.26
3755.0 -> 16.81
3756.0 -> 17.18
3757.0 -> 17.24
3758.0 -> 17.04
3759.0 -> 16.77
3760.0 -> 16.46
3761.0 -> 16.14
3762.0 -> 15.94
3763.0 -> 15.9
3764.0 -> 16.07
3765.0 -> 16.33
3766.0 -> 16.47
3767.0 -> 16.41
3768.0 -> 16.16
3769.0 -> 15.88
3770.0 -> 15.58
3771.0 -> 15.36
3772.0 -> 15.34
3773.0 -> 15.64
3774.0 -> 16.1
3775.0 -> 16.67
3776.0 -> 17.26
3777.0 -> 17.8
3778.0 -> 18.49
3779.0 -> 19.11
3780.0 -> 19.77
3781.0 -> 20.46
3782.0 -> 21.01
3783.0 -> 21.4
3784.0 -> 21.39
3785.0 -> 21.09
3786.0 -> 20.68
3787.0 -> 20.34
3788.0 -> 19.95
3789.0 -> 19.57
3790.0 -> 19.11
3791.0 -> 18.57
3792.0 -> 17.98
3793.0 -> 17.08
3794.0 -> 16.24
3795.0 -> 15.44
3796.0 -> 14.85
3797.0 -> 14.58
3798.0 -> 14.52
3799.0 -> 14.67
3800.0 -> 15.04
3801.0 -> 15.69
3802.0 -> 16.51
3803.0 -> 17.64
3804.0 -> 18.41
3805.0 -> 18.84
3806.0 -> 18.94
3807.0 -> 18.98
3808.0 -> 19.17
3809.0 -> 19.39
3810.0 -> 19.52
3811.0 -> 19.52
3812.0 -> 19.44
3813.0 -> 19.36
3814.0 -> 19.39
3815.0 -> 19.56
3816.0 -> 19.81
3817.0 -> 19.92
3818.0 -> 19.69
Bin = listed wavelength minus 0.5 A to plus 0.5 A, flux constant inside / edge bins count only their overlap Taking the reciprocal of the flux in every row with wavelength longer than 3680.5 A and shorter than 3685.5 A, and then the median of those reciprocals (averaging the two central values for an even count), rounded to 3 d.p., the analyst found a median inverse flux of 0.063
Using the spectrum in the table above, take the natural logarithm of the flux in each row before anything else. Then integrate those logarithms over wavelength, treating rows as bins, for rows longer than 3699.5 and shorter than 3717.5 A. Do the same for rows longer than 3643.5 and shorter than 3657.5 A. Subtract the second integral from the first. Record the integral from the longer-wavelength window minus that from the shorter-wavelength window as 10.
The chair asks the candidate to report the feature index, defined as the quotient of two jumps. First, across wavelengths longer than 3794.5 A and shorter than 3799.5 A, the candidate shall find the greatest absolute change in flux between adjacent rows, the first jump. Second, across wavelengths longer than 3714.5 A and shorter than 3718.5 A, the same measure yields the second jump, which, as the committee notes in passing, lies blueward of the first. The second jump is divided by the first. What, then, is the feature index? 1.8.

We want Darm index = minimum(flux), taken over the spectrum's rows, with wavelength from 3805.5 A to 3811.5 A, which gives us 18.94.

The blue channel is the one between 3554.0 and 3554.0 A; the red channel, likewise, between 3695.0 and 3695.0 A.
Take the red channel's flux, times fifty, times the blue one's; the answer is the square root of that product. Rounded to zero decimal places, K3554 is 115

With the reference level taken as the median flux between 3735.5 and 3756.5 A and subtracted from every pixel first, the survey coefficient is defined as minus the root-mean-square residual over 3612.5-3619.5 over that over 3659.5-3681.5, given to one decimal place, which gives -1.7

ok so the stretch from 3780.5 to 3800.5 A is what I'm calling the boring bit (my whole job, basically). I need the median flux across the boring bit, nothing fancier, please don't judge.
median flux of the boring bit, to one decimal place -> 18.8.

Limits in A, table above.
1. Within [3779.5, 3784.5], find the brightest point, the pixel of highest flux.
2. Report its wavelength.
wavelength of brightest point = 3783.0 A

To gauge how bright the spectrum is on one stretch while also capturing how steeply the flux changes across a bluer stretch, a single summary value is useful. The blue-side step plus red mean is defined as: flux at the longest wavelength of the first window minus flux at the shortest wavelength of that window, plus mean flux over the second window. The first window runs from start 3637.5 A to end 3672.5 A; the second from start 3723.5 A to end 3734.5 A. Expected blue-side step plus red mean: 36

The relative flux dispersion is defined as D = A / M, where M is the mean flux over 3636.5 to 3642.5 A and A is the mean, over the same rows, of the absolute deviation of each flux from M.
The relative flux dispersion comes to 0.012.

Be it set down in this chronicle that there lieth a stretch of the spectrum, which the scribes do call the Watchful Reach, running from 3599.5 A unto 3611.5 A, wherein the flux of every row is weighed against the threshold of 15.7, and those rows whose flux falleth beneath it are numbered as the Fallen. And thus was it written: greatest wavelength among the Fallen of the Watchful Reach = 3611.0 A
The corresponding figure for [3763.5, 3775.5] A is 3773.0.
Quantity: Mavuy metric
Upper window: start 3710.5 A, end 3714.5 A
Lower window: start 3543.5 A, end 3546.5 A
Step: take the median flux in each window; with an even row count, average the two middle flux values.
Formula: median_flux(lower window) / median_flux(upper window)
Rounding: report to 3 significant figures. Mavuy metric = 1.08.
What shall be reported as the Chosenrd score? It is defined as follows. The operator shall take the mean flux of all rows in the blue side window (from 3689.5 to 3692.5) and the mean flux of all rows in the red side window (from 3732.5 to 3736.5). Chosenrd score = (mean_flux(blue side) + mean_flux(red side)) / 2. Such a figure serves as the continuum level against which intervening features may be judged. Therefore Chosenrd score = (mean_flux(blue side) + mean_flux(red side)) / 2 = 17.1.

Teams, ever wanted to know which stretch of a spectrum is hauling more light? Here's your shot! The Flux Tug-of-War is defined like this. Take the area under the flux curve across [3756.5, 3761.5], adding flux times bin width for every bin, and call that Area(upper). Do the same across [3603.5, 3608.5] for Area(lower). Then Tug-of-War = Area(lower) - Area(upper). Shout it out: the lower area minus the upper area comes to -6.0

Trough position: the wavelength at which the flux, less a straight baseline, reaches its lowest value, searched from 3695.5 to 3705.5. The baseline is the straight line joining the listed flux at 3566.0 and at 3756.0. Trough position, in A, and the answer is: 3705.0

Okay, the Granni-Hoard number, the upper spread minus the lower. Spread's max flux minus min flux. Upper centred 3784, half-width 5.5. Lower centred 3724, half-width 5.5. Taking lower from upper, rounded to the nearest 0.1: -26.4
